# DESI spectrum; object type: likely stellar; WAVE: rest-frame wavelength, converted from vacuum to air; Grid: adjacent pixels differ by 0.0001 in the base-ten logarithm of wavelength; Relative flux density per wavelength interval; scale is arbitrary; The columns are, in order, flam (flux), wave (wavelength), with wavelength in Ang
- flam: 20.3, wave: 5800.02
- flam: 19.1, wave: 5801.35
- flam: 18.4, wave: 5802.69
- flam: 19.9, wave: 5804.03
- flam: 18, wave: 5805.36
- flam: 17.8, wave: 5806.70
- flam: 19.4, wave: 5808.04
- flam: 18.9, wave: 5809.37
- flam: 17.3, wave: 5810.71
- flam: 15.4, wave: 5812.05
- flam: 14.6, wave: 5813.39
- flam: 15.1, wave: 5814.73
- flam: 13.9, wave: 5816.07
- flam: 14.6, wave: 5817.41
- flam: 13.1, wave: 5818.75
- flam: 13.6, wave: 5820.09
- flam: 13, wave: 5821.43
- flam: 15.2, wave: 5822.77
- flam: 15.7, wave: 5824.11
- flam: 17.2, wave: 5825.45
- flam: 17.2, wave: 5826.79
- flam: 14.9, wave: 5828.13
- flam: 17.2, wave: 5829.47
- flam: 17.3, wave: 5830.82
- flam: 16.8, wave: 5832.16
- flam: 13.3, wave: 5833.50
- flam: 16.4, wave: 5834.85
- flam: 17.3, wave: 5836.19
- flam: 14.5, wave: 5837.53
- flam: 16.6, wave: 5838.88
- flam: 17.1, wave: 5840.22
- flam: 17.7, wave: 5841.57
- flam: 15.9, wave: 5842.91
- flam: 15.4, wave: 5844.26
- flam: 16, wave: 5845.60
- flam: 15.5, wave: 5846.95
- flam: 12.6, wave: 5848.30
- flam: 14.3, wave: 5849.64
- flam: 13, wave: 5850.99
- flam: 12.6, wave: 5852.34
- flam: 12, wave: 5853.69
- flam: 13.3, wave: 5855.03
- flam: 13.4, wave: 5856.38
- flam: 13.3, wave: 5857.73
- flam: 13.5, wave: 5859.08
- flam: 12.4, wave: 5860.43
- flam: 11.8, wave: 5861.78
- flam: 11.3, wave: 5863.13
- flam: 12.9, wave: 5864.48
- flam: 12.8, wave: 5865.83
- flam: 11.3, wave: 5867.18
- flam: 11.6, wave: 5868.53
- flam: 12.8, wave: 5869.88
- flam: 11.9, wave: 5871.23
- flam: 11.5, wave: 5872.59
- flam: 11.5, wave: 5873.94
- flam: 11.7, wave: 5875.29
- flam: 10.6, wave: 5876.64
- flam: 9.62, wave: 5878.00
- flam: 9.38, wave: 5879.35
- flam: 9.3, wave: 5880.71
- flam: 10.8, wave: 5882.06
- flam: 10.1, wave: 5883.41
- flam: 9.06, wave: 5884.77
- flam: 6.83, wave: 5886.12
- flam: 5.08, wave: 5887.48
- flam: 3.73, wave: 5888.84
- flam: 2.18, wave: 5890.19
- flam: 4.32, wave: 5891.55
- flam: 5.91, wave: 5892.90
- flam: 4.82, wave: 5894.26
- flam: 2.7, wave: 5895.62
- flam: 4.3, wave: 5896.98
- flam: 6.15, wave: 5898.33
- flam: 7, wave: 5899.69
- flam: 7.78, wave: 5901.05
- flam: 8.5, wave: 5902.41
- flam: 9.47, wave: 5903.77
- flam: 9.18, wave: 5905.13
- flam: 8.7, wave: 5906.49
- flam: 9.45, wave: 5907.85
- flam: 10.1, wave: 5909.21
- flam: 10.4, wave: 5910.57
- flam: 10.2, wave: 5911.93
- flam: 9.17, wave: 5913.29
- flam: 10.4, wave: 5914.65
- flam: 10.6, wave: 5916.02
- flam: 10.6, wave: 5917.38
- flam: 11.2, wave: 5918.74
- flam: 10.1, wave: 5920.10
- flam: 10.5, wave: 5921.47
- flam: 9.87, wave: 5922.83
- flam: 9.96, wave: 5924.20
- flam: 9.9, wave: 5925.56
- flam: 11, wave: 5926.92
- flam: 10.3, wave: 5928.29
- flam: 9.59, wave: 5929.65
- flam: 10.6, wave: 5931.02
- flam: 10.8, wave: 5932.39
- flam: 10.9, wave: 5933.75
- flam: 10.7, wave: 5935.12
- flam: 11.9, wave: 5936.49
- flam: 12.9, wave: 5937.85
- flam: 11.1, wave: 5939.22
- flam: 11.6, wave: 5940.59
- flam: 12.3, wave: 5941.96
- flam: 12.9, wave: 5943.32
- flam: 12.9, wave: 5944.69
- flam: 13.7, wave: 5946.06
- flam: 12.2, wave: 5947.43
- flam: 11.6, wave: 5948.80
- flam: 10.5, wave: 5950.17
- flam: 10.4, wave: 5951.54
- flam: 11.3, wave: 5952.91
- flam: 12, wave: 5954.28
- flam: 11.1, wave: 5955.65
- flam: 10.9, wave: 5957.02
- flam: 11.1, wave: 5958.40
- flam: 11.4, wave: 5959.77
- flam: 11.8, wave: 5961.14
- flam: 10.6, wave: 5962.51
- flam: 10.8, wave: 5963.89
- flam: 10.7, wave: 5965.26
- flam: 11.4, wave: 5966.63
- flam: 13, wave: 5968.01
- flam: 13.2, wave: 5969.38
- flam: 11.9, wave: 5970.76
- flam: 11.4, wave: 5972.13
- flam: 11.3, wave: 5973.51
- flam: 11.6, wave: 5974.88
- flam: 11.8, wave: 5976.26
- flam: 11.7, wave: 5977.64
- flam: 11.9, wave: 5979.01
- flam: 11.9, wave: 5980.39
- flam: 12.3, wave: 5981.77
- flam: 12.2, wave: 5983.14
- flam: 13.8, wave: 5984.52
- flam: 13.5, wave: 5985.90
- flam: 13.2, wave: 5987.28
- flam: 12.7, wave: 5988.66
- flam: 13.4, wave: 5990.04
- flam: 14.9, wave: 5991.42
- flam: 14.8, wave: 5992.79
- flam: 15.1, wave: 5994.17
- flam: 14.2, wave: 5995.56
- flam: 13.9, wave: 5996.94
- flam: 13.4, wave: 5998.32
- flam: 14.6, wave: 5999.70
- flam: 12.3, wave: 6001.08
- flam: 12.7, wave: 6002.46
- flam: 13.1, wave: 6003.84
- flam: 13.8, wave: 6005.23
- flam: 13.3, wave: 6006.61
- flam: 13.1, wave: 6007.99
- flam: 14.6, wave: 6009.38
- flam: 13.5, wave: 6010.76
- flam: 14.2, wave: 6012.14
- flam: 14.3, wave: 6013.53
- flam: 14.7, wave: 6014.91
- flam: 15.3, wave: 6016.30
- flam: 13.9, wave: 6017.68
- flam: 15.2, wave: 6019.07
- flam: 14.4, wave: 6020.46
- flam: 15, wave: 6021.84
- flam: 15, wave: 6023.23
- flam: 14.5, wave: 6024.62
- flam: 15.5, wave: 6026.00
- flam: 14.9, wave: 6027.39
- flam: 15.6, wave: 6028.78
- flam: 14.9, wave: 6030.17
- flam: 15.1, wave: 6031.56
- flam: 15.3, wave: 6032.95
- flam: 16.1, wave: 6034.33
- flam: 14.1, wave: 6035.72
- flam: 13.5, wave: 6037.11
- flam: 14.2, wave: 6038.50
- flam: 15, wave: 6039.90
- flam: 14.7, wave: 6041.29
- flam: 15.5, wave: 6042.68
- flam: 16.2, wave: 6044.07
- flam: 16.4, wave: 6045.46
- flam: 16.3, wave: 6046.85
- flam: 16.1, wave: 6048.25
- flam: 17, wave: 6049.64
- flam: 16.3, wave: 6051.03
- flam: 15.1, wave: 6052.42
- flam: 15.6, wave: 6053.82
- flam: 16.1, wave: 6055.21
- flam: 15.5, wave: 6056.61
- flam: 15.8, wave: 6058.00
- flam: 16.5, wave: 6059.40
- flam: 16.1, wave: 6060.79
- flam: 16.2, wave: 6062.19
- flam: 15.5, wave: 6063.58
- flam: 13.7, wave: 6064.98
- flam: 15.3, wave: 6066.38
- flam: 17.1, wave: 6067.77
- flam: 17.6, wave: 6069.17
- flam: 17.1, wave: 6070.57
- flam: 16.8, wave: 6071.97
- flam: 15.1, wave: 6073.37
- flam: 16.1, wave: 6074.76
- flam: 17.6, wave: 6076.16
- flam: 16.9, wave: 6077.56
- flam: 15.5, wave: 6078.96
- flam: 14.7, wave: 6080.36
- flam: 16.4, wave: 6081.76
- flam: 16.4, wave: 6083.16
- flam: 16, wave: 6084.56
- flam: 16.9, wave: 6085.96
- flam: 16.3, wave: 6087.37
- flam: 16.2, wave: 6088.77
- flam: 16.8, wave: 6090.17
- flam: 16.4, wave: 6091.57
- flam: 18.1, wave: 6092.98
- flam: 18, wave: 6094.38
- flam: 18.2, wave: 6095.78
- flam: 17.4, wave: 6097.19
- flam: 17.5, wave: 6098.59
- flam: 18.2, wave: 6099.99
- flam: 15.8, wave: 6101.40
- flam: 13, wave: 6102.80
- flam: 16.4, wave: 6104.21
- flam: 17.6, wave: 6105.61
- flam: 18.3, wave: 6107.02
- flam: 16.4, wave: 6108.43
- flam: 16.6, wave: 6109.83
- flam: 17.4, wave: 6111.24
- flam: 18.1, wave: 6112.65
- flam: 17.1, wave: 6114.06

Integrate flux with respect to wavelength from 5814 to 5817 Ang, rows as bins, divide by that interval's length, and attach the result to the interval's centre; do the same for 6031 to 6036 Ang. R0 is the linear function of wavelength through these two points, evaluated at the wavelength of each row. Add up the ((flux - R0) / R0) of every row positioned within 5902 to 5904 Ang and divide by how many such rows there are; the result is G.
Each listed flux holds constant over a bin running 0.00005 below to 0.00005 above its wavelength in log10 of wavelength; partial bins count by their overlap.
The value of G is -0.39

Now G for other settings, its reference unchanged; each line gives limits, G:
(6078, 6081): -0.02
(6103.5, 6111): 0.10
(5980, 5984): -0.20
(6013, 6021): -0.04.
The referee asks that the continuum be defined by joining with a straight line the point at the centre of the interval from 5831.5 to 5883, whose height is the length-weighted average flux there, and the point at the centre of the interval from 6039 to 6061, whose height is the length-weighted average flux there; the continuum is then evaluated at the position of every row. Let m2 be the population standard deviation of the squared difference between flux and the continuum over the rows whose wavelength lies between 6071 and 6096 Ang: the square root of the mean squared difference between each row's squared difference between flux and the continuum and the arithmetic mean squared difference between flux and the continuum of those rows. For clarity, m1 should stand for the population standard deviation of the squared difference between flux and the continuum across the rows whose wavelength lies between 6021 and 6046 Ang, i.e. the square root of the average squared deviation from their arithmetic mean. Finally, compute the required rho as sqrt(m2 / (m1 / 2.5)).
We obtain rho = 1.5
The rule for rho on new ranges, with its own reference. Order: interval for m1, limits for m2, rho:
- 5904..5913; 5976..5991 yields 1.2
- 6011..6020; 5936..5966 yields 4.0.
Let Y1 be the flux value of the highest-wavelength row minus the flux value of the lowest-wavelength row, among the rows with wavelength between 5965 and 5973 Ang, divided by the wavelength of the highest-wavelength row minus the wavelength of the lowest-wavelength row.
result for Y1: 0.10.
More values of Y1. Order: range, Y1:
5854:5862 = -0.22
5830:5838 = -0.42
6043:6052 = 0.01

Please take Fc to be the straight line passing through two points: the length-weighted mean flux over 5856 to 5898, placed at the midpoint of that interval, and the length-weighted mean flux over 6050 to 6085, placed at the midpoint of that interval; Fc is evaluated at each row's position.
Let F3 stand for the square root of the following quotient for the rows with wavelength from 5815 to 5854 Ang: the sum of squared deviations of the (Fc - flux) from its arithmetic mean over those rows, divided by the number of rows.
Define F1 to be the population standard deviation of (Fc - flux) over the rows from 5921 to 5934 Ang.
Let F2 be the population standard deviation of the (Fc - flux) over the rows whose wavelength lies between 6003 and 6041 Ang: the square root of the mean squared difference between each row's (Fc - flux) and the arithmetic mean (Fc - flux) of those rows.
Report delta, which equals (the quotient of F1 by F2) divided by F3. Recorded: 0.4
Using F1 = 0.4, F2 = 0.7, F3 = 1.8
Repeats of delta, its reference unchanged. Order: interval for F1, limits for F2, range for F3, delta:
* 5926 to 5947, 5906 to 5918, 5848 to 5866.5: 2.0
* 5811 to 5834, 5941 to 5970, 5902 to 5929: 2.3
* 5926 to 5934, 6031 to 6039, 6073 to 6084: 0.6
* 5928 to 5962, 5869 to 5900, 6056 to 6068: 0.3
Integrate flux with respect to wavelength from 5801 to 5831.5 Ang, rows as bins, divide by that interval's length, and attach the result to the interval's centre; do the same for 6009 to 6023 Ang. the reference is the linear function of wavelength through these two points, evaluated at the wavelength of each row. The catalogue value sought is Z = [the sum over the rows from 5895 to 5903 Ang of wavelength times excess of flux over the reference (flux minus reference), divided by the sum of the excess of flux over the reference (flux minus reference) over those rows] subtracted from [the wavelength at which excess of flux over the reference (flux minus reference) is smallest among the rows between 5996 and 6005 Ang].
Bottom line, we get 102.6 Ang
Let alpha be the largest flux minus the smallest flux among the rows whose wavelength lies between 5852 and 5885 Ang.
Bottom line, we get 4.4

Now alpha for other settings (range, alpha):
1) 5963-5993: 4.2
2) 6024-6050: 3.5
